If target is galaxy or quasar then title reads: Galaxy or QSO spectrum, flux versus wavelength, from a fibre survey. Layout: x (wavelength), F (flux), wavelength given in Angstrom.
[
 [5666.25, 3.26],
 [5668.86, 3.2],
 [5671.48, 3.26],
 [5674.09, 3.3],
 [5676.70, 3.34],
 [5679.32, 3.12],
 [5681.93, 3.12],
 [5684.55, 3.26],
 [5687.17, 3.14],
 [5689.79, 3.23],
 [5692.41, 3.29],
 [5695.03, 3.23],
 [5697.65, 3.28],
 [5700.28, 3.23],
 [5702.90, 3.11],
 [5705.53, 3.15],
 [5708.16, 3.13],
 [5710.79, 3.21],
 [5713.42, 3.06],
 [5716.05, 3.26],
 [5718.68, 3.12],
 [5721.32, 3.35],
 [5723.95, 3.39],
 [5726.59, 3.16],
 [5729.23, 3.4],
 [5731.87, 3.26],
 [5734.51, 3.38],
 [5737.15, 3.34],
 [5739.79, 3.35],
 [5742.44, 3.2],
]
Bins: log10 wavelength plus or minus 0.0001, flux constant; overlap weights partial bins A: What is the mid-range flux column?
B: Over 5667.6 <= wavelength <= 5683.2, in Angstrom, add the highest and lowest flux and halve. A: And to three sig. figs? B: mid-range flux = 3.23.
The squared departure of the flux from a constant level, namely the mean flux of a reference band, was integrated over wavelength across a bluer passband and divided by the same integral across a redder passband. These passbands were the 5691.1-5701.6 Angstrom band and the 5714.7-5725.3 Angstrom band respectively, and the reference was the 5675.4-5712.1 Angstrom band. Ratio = 0.22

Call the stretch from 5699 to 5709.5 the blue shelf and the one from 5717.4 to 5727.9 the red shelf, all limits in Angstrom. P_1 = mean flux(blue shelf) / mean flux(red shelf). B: 0.97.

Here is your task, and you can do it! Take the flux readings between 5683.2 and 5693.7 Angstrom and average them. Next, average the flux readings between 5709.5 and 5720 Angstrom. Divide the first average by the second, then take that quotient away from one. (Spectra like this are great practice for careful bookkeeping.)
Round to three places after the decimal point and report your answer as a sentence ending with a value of -0.021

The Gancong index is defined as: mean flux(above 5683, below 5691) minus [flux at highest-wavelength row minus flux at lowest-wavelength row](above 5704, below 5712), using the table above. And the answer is 3.15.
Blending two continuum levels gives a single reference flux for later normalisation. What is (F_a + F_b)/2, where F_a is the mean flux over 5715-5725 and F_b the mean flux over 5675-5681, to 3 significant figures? 3.25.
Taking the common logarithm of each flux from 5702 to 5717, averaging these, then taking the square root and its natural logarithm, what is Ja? -0.348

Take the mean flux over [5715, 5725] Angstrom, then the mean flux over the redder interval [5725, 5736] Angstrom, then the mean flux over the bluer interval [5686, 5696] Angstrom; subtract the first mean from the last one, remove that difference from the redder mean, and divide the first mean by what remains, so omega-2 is 0.977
